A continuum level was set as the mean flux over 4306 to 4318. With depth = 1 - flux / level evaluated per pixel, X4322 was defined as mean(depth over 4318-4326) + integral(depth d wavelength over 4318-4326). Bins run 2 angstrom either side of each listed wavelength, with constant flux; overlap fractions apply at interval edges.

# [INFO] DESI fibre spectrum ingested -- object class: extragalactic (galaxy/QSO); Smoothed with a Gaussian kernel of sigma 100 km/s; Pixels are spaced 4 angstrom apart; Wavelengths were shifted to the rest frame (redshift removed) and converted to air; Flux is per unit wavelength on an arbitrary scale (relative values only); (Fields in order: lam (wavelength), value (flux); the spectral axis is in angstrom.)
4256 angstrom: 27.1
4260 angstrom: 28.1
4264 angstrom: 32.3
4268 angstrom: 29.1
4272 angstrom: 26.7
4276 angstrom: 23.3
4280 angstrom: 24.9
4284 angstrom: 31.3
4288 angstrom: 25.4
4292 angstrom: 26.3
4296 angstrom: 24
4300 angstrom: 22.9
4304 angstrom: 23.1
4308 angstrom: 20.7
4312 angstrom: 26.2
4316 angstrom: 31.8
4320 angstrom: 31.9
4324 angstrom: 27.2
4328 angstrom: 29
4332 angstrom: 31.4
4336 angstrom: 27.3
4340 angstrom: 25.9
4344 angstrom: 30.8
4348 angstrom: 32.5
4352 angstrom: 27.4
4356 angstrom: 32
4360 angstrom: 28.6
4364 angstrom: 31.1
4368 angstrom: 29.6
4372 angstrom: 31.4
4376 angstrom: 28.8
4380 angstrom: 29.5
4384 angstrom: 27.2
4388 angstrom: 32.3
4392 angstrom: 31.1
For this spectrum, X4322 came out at -1.1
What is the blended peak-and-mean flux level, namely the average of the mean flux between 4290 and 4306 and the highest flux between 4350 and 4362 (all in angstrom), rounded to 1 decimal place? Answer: 28.0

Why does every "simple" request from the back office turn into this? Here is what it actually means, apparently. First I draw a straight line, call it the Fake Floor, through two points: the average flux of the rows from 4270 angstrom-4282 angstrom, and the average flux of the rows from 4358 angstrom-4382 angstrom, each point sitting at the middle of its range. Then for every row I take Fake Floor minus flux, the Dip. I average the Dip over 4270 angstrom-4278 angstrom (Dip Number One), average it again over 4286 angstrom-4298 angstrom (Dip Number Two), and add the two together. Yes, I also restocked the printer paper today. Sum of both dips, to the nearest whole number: 0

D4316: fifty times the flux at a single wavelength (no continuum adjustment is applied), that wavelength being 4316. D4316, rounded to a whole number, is 1590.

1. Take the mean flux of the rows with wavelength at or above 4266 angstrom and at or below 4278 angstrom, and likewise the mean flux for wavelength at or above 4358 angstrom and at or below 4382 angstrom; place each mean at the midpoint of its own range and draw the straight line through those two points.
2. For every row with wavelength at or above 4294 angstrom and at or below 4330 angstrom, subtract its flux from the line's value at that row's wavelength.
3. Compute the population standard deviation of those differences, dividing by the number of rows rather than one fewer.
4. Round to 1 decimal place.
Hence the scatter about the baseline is 3.5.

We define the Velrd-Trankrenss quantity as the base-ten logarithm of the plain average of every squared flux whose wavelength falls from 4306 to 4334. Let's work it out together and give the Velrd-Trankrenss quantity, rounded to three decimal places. 2.912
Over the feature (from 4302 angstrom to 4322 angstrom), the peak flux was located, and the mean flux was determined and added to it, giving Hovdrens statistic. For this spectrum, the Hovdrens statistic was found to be 58.6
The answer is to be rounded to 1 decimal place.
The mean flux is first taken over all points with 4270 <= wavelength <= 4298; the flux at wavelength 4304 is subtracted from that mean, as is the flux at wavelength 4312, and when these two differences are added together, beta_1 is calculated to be 2.7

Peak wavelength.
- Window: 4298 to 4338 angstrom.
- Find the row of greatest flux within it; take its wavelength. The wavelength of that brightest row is 4320 angstrom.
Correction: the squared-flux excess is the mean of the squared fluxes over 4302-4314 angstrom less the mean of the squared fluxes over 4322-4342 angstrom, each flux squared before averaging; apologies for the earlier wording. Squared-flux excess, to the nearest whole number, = -247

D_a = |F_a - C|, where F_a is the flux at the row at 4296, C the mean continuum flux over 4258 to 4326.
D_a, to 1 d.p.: 2.8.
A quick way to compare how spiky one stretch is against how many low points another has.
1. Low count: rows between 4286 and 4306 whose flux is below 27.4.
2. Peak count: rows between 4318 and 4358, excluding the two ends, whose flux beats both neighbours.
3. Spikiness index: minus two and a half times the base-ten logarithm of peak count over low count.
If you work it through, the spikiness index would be 1.0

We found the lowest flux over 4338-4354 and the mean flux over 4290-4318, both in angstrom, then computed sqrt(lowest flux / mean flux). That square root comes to 1.02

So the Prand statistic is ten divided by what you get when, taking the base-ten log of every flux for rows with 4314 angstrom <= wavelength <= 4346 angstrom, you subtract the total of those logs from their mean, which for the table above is -0.97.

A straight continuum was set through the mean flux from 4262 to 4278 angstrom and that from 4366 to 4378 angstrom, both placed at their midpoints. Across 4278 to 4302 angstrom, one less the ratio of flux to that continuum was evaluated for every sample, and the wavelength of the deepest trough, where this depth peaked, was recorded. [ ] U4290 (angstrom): 4300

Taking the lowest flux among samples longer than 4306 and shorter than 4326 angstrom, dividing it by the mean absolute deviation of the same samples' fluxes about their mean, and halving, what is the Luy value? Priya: 3.0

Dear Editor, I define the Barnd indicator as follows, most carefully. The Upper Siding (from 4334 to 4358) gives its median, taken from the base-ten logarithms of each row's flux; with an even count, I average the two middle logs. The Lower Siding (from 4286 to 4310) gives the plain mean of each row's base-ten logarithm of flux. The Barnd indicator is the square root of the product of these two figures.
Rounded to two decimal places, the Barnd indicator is 1.42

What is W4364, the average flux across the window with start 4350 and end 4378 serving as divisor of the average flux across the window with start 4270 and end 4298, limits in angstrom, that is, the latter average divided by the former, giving 0.87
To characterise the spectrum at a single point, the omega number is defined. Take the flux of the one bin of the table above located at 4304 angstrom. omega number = 23.1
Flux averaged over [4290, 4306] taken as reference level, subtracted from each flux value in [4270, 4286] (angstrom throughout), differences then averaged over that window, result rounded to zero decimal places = 2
